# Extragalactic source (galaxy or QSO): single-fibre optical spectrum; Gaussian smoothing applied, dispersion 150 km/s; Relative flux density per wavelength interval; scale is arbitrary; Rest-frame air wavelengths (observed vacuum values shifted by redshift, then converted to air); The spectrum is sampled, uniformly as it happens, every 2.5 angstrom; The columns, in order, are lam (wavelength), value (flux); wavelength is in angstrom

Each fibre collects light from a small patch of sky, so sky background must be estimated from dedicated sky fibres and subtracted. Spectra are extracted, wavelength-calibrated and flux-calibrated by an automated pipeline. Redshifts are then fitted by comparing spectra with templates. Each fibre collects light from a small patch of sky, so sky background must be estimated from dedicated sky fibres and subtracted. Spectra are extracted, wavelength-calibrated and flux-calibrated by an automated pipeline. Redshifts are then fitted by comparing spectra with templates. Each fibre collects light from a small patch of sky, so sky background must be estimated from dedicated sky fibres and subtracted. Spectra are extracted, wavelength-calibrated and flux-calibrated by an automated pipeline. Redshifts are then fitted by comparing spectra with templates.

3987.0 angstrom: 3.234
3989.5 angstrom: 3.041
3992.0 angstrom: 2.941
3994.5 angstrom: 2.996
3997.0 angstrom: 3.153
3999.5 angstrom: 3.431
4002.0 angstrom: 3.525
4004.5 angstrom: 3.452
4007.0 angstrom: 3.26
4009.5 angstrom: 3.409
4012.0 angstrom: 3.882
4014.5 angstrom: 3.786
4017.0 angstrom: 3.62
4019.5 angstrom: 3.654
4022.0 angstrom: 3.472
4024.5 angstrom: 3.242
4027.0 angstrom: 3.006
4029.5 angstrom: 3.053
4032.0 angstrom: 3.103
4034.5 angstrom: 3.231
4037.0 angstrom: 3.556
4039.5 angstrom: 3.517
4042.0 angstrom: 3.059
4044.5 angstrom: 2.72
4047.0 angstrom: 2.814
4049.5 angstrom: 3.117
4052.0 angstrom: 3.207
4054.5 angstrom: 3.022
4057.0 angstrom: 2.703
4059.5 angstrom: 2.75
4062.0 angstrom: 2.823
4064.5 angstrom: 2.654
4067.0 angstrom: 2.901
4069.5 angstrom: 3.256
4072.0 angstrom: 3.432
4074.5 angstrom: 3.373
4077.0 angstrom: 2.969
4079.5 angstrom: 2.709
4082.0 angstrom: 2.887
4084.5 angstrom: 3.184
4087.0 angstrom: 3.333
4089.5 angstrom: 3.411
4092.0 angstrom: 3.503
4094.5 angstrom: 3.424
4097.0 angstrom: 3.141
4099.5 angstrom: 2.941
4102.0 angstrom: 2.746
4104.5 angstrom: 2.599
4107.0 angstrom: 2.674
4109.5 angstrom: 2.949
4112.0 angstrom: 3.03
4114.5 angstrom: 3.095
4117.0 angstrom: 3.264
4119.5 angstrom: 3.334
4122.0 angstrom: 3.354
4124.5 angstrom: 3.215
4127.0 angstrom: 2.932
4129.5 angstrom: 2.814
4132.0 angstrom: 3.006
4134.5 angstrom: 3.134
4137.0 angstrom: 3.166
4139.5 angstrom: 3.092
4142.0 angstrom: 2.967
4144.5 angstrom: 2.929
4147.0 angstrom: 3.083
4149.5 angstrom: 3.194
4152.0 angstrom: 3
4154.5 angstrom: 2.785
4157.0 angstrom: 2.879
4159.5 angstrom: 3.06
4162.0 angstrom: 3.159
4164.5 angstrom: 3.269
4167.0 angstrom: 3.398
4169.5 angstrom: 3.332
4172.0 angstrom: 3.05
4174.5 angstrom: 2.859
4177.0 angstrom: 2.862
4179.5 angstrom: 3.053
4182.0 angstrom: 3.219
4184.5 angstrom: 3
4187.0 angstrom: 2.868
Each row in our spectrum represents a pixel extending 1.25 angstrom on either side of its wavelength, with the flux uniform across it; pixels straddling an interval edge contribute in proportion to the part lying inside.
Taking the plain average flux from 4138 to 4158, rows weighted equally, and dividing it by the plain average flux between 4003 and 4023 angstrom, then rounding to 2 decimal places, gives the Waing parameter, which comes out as 0.84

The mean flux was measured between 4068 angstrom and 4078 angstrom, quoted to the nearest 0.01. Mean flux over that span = 3.26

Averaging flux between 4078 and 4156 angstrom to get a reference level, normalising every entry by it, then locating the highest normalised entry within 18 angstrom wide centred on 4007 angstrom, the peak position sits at 4012.0 angstrom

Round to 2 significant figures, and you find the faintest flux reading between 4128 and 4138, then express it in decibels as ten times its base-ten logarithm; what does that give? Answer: 4.5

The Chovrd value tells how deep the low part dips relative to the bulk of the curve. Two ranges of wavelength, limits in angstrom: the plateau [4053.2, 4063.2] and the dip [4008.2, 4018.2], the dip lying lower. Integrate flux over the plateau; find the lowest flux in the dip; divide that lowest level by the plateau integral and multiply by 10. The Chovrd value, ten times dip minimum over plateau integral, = 1.21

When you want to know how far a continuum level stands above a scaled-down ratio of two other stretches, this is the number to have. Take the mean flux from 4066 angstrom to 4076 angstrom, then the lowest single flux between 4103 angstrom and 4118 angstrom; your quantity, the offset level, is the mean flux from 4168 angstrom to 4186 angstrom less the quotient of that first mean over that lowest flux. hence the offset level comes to 1.81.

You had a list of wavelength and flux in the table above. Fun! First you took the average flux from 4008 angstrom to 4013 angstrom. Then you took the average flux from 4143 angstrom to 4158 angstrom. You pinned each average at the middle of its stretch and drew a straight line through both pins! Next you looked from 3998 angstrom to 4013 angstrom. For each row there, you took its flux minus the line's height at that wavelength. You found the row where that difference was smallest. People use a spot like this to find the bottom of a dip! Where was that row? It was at 4007.0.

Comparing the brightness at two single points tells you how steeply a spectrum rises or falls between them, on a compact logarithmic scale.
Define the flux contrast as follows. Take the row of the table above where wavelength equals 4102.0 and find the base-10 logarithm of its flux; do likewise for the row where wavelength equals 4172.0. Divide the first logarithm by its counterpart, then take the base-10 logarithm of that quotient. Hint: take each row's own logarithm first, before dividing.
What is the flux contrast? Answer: -0.043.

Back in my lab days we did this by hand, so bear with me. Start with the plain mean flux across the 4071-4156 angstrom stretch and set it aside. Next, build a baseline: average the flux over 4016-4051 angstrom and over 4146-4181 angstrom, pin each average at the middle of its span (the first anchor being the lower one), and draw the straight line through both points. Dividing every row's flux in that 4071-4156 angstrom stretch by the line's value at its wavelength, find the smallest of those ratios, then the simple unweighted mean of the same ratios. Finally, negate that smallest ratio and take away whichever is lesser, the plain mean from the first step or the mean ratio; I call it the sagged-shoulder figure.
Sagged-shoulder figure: -1.81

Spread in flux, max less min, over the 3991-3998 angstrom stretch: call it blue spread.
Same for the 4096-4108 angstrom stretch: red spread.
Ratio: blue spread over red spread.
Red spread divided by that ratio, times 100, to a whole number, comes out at 139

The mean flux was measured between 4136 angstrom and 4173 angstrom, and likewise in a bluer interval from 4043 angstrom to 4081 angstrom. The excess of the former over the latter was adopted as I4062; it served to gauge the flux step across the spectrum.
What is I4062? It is 0.13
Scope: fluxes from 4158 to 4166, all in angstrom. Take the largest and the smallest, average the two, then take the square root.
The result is 1.78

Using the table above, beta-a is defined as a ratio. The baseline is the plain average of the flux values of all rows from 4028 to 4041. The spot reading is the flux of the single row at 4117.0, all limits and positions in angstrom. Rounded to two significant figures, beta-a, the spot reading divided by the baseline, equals 0.99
